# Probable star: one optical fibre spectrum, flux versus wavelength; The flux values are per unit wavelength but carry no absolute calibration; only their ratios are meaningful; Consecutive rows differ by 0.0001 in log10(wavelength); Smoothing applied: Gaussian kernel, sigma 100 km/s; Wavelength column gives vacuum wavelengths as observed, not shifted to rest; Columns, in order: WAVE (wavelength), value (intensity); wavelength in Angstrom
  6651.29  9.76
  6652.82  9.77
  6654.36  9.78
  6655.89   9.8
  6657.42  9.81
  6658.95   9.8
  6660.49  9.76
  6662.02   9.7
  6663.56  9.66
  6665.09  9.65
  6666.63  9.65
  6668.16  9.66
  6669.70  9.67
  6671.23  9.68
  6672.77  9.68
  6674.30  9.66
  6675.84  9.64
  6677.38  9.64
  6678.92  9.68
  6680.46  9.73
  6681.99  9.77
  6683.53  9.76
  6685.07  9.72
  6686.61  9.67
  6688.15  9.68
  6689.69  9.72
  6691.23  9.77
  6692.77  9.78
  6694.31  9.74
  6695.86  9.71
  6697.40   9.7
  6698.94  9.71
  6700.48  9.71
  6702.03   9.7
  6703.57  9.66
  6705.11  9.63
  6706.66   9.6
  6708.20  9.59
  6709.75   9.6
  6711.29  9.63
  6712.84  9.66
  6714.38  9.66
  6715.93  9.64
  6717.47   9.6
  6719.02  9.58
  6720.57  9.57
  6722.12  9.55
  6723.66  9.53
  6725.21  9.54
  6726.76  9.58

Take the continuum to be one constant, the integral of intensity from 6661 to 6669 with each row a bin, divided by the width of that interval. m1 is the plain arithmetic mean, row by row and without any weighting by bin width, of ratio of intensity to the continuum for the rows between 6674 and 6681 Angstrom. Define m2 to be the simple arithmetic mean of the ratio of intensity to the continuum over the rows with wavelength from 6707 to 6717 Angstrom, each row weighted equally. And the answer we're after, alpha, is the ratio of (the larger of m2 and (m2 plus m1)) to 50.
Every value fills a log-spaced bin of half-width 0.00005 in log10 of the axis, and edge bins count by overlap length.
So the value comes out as 0.0399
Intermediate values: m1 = 1.00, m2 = 1.00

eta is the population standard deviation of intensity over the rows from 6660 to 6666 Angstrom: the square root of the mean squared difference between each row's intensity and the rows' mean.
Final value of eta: 0.043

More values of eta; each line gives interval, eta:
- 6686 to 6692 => 0.039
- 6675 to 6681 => 0.037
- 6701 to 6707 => 0.037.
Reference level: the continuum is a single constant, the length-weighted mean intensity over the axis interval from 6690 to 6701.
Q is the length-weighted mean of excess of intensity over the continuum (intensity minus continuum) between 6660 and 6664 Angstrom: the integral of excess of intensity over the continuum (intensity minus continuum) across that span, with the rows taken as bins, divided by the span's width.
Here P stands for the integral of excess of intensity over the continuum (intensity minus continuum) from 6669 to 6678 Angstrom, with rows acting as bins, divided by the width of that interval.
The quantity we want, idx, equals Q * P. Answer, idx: 0.0018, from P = -0.07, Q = -0.03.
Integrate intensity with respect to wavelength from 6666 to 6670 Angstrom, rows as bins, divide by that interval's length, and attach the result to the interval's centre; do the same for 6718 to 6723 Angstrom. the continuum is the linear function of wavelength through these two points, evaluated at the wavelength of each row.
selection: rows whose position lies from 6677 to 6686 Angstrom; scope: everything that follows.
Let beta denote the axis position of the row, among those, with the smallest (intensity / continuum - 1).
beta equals 6677.38 Angstrom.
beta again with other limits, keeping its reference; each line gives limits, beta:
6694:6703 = 6697.40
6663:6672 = 6665.09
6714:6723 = 6722.12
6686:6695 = 6686.61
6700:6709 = 6708.20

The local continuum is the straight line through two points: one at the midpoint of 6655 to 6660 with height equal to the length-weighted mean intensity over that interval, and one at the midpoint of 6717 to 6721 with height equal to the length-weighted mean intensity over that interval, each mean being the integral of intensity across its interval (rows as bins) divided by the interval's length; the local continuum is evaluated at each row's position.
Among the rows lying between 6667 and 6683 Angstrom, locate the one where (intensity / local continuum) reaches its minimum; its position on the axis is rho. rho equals 6668.16 Angstrom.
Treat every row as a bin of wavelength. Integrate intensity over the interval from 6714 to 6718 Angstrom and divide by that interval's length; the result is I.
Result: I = 9.64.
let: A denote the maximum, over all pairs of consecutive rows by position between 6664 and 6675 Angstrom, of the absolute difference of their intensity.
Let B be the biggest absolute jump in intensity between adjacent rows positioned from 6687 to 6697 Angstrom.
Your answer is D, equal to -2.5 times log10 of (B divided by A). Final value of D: -1.0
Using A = 0.020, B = 0.050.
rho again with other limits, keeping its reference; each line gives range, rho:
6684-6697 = 6686.61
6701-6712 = 6708.20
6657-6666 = 6665.09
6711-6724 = 6723.66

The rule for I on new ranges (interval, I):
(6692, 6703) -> 9.72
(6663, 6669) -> 9.66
